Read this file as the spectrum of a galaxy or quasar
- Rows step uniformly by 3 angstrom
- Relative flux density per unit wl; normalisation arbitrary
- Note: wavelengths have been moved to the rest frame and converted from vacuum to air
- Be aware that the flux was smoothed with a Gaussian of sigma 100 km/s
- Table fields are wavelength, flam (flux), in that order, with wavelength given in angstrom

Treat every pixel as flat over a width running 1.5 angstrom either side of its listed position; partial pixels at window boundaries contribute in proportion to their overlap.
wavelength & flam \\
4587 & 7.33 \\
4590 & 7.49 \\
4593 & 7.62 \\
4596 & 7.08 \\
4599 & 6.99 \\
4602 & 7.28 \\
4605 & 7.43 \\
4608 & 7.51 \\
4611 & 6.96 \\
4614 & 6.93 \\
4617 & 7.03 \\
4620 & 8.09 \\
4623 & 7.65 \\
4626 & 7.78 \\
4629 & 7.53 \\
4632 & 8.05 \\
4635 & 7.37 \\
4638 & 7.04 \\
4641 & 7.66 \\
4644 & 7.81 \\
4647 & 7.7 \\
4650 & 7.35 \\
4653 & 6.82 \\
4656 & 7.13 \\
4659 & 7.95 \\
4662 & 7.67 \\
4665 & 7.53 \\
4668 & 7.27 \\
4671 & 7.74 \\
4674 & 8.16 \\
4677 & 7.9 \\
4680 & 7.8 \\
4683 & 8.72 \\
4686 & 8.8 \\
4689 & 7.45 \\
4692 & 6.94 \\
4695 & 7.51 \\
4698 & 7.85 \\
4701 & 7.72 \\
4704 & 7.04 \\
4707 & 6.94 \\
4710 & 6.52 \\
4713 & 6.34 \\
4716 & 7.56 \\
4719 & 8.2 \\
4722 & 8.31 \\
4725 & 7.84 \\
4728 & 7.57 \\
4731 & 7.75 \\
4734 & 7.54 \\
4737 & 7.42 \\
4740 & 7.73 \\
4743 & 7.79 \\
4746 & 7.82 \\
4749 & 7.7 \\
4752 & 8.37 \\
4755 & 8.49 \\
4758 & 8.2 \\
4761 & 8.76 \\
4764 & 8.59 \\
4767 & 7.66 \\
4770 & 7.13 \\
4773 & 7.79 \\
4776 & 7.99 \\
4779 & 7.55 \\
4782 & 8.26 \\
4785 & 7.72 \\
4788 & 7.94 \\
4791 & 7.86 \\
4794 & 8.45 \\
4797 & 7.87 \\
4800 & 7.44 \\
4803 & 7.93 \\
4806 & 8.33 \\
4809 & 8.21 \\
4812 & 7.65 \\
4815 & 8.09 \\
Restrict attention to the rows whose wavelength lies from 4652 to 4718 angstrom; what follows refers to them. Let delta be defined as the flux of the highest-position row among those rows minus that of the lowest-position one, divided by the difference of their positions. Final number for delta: 0.012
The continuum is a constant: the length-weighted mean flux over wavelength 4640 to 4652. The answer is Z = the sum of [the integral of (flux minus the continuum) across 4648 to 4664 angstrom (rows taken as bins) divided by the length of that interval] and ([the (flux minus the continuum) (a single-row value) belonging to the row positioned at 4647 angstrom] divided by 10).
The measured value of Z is -0.19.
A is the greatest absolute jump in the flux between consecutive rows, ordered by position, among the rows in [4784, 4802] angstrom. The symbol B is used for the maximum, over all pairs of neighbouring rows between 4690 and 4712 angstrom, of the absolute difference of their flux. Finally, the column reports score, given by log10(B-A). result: -1.0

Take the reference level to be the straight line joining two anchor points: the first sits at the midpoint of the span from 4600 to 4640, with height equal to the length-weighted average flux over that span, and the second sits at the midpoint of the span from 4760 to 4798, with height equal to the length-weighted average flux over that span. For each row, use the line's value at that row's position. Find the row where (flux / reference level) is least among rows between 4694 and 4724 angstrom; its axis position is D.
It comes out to 4713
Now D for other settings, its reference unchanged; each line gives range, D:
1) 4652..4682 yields 4653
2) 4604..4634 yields 4614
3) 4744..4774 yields 4770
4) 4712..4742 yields 4713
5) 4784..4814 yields 4800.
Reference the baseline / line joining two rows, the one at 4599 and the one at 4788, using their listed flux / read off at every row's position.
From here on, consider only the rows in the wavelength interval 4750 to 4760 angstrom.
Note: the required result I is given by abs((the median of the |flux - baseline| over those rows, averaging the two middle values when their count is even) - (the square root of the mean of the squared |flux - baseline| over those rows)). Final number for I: 0.02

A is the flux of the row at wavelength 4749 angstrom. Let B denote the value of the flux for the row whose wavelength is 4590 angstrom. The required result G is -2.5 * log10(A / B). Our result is -0.030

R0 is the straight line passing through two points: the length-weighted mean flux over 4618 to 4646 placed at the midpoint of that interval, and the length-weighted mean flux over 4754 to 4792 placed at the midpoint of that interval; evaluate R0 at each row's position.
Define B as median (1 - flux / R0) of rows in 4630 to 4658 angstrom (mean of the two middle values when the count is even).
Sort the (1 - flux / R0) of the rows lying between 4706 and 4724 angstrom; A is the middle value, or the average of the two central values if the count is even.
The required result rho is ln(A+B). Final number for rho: -2.2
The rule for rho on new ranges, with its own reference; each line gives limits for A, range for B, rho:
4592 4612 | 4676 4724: -2.7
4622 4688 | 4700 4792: -3.8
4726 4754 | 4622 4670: -3.4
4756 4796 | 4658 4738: -3.6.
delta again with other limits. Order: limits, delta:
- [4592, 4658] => -0.008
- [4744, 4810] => 0.006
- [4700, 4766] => 0.014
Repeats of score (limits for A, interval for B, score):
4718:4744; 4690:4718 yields -0.1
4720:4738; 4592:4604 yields -1.2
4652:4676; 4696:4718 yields -0.4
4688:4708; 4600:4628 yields -0.4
